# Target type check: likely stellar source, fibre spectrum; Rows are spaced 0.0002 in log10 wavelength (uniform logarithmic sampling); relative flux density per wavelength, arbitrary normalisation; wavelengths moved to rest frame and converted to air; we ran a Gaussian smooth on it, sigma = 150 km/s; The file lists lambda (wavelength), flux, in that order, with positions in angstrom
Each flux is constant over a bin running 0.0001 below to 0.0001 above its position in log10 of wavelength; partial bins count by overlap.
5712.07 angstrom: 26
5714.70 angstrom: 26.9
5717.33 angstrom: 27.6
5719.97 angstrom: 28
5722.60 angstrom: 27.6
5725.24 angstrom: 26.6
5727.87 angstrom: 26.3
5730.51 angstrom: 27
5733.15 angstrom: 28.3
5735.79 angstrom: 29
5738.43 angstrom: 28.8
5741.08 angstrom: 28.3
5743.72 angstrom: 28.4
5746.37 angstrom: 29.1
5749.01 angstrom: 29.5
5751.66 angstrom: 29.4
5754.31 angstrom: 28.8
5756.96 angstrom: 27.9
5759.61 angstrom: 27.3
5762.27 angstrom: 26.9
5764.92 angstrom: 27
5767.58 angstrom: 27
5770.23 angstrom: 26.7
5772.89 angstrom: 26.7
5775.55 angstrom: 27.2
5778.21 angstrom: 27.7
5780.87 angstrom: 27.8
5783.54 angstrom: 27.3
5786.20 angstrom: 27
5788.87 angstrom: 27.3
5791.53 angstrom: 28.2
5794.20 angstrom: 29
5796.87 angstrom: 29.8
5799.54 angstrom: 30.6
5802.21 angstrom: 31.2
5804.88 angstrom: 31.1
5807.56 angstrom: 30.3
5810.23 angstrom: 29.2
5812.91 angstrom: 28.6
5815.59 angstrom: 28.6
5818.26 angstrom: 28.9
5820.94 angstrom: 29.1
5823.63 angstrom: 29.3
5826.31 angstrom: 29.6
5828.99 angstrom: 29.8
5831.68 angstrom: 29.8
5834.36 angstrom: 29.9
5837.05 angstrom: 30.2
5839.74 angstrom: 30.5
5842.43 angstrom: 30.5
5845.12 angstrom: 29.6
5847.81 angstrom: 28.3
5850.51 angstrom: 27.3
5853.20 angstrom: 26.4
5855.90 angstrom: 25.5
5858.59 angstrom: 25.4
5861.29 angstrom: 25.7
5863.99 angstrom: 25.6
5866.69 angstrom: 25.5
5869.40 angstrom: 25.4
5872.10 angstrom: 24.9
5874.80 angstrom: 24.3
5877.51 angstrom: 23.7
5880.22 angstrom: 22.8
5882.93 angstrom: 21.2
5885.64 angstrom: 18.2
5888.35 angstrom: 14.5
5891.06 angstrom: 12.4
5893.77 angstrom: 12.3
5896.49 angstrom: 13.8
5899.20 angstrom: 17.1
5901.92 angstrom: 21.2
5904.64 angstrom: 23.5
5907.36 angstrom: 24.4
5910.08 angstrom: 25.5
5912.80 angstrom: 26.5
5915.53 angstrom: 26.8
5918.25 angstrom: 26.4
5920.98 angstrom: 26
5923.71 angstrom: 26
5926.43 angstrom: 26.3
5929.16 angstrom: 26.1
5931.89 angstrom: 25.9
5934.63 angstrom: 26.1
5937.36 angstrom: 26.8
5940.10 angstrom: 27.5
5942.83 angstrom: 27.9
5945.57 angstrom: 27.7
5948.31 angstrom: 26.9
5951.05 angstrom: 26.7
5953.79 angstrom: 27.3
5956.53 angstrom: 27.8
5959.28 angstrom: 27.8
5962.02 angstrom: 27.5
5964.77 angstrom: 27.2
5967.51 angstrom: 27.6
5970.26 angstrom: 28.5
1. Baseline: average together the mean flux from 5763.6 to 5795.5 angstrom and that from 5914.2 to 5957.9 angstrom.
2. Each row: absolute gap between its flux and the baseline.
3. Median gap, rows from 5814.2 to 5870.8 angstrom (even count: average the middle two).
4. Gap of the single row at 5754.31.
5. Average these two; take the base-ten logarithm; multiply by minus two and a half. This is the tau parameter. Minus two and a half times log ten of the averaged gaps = -0.62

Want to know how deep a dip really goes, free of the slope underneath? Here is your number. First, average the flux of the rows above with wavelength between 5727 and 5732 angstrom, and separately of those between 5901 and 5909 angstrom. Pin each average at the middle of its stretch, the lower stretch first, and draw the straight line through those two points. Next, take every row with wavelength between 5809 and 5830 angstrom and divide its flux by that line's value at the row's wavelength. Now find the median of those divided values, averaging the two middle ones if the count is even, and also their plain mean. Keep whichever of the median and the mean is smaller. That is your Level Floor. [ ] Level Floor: 1.17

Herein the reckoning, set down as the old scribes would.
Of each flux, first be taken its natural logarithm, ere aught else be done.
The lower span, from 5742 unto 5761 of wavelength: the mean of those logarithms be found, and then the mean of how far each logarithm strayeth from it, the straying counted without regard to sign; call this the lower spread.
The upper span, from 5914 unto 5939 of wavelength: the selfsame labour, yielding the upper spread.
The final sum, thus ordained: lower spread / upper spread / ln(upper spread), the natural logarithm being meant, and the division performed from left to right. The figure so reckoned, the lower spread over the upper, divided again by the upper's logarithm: -0.48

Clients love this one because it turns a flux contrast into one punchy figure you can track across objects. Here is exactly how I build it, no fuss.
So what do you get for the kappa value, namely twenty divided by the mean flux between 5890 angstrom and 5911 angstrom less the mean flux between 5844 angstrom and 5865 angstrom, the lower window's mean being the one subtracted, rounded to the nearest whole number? -3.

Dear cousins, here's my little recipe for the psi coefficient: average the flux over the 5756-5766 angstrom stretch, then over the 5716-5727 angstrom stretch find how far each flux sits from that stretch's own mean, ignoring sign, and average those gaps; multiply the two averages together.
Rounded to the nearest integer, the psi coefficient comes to 12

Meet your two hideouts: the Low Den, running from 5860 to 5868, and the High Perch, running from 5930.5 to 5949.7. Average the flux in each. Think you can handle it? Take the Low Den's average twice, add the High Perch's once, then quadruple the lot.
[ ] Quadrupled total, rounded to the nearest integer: 313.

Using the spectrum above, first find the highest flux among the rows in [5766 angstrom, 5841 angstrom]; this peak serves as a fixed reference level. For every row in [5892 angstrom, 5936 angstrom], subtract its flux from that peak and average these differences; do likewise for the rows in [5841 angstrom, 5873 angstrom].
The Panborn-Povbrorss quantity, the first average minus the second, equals 3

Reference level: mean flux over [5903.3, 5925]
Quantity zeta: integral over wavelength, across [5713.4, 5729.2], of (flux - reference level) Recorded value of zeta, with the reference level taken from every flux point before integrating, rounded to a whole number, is 24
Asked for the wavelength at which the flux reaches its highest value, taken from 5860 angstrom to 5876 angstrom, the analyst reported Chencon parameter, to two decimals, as 5861.29 angstrom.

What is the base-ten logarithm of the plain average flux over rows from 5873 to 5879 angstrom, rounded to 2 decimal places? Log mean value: 1.38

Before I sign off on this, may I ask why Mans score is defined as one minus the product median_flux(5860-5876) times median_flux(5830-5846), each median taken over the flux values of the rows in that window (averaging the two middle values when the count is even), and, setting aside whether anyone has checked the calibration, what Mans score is -764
